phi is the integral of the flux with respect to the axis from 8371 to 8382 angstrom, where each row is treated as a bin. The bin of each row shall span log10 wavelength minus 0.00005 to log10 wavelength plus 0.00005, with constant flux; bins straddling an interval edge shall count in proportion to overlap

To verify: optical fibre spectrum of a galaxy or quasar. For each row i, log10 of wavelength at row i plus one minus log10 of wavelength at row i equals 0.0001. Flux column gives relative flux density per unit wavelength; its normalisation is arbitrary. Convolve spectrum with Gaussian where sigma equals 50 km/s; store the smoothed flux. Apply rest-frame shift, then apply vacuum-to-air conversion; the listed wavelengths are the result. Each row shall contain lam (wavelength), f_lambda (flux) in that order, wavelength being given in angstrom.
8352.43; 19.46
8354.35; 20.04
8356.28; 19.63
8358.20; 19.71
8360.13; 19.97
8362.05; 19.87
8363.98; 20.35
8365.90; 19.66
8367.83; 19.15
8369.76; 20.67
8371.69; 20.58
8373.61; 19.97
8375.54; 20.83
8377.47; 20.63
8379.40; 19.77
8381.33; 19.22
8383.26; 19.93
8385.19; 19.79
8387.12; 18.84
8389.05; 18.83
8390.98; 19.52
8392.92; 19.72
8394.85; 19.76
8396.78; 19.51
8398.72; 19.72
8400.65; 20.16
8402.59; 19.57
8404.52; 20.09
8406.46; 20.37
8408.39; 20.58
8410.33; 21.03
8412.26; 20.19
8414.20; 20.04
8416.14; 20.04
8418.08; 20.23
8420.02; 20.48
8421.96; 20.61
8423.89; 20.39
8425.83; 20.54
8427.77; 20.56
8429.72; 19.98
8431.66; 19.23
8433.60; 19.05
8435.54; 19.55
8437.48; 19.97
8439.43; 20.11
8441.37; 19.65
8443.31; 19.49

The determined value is 222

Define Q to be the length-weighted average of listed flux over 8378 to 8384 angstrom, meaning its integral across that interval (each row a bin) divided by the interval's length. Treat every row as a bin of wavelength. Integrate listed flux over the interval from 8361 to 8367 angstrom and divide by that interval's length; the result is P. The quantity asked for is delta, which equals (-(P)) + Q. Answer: -0.26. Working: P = 20.0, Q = 19.7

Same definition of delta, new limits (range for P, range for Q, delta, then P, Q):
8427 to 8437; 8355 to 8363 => 0.13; 19.7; 19.8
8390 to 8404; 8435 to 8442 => 0.13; 19.7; 19.8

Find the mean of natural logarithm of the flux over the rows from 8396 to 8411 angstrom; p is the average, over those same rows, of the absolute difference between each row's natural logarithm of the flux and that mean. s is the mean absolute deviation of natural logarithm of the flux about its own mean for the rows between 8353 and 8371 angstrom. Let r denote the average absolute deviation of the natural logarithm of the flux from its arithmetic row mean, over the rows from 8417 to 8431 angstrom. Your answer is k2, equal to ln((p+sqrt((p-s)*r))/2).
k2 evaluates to -4.35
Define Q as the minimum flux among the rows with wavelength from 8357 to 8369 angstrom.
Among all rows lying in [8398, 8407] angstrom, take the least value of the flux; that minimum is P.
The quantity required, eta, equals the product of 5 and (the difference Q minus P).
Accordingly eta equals -2.1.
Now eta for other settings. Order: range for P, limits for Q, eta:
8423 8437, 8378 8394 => -1.1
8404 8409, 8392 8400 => -2.9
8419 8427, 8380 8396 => -7.8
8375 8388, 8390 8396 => 3.4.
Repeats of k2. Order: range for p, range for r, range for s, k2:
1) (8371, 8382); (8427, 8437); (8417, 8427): -3.74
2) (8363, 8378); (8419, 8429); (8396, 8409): -4.25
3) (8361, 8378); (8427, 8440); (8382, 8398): -4.04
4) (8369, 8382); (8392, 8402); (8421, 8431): -4.02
